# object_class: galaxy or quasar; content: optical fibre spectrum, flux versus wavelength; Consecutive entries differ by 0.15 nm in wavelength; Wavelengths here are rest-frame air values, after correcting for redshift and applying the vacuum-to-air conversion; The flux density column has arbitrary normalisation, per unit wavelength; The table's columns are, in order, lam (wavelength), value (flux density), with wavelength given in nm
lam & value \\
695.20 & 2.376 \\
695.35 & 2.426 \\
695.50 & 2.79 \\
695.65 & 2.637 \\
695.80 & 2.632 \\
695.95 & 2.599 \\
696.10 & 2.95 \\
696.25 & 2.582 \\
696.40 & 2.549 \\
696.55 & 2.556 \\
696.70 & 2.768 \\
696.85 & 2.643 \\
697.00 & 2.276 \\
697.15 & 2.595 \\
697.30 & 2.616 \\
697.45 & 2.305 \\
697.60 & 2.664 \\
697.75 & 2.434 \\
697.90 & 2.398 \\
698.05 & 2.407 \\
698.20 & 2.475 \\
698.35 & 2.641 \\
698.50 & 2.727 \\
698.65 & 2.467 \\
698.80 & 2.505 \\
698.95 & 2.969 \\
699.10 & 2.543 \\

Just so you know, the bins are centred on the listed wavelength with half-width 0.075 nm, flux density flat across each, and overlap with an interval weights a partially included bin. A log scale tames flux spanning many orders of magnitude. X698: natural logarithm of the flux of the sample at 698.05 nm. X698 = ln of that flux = 0.88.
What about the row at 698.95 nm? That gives 1.09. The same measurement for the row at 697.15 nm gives 0.95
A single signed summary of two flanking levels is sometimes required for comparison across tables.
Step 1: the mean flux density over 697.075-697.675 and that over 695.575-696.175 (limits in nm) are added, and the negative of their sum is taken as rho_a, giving -5.25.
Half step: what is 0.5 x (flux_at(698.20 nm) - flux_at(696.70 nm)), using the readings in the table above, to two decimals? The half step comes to -0.15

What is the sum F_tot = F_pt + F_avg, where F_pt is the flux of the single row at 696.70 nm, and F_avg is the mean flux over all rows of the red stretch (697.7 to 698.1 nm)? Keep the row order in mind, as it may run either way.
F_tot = 5.18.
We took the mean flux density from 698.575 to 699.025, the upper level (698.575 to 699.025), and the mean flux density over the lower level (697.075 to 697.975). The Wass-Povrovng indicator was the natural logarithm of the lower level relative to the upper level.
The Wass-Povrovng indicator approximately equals -0.056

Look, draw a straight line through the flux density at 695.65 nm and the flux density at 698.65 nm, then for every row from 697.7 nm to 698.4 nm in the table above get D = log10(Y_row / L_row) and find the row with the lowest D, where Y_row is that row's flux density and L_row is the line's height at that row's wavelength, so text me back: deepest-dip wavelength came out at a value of 697.90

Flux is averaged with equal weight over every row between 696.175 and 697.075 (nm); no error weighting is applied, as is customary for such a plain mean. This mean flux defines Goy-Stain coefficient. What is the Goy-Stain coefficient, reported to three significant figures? 2.56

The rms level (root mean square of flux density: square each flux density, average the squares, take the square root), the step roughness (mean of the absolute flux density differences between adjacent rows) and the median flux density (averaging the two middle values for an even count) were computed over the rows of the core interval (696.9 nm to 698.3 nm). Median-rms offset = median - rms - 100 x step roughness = -17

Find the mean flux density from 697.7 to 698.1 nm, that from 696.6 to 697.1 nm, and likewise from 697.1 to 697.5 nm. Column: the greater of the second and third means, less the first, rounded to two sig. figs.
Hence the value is 0.15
